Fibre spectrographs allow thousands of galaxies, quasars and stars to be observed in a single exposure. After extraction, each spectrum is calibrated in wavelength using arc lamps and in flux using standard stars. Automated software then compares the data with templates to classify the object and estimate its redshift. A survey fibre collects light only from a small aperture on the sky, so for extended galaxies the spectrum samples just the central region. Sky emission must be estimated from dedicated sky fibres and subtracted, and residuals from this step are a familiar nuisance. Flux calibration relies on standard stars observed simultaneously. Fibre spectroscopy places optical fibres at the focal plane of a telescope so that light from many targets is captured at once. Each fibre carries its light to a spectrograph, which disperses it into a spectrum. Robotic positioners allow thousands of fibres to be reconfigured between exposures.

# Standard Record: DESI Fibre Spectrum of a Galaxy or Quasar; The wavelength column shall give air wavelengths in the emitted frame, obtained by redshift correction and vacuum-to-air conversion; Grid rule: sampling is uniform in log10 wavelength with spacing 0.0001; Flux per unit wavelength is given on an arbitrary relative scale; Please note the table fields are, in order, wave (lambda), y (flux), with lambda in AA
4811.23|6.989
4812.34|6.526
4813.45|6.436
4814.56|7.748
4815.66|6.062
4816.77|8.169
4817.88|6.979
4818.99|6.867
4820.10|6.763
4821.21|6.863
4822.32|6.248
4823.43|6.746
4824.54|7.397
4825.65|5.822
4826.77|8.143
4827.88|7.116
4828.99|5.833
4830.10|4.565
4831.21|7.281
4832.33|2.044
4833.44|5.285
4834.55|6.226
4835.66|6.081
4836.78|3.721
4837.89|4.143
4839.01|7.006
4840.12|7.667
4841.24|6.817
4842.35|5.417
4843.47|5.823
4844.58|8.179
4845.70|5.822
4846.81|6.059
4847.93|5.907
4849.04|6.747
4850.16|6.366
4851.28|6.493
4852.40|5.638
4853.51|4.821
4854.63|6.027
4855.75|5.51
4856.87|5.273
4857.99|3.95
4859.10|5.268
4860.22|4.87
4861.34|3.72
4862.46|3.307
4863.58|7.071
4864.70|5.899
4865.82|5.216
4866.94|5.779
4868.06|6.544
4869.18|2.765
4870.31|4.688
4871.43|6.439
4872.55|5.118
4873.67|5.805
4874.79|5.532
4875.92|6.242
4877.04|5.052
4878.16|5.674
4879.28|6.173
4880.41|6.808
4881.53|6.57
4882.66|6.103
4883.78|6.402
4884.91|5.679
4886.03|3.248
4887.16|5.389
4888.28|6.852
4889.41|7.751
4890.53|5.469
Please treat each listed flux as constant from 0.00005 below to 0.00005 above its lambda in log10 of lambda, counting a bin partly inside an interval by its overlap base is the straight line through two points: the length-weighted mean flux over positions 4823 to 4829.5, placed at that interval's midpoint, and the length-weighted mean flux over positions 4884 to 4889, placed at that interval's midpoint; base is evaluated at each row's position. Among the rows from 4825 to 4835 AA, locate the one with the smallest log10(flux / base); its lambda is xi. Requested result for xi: 4832.33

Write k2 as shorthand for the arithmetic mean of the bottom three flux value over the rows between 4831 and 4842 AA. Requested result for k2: 3.3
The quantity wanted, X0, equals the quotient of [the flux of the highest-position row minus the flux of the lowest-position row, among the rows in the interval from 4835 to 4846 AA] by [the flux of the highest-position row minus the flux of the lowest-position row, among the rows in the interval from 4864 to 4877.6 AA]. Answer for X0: 0.3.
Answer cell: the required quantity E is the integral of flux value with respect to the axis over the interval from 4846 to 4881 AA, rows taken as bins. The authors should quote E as 193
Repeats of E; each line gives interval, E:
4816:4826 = 69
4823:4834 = 66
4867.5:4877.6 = 54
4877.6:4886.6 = 52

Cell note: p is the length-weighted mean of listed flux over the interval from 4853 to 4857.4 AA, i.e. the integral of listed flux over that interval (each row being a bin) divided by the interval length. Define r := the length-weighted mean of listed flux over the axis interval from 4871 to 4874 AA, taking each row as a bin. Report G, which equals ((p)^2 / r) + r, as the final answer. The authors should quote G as 10.8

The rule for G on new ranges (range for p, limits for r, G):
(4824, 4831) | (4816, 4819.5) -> 13.1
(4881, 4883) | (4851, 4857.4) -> 12.8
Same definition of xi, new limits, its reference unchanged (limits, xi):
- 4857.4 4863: 4862.46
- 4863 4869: 4865.82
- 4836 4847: 4836.78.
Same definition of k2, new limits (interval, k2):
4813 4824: 6.2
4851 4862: 4.2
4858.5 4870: 3.3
